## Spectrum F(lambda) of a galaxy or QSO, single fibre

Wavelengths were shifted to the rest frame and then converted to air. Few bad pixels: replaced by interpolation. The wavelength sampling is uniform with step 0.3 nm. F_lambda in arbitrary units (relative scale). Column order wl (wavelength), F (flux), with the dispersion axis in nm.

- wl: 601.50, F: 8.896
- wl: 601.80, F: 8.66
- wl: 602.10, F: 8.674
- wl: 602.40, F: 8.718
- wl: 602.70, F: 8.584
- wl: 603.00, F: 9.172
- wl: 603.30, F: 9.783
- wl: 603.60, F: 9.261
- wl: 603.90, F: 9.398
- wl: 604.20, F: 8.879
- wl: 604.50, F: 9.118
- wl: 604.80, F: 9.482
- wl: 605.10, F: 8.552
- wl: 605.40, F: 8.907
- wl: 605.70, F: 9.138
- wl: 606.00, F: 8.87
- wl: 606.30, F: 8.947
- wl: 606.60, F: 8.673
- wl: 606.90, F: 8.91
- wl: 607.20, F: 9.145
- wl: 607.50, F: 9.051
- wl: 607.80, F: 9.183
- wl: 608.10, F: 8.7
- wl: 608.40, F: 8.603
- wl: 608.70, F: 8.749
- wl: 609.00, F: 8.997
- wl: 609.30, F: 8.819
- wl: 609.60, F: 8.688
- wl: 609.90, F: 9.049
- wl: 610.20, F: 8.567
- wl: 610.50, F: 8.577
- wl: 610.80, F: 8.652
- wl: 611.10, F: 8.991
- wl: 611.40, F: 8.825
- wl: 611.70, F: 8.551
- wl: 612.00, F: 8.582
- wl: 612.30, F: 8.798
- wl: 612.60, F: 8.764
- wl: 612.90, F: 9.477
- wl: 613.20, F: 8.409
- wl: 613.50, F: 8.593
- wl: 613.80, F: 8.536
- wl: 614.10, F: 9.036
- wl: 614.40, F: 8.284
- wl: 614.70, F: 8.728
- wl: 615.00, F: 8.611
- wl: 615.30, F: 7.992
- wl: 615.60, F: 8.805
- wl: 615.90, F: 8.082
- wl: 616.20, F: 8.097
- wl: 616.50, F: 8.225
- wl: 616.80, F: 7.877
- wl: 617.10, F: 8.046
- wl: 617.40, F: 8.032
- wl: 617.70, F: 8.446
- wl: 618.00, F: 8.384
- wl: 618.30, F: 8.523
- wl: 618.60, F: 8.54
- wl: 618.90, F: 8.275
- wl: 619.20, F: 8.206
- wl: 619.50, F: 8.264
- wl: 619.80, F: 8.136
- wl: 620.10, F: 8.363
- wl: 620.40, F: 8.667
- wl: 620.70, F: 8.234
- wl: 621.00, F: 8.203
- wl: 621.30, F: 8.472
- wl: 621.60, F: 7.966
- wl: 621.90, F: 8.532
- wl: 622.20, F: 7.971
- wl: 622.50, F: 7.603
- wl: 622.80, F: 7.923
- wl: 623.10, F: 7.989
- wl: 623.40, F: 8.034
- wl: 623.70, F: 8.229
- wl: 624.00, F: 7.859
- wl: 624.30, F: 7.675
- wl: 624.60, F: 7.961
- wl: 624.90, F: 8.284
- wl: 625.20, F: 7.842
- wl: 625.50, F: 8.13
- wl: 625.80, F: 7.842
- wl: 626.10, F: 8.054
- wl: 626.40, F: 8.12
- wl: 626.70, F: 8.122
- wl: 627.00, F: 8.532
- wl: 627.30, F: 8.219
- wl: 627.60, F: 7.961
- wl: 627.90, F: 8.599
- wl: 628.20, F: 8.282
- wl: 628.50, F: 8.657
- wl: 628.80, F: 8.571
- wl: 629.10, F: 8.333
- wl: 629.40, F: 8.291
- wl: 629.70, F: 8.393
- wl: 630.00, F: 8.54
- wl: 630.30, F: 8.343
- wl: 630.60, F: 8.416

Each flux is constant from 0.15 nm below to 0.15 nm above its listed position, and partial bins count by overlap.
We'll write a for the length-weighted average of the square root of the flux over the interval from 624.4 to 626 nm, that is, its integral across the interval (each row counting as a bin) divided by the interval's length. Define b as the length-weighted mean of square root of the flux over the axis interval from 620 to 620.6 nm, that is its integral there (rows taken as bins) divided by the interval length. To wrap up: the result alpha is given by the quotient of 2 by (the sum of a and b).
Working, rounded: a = 2.83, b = 2.92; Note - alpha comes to 0.348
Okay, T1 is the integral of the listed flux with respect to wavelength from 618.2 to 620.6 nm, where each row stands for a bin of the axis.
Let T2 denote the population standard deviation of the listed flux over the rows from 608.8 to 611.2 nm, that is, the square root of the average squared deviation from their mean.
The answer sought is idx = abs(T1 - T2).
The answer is 19.9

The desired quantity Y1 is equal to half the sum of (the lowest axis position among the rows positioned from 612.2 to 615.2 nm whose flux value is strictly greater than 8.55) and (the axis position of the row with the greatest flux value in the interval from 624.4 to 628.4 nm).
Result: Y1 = 620.10 nm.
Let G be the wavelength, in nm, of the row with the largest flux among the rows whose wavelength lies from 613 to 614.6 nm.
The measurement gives 614.10 nm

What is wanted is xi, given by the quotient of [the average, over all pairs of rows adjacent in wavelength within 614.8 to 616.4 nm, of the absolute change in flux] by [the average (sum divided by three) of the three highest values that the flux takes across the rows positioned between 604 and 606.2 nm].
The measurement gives 0.059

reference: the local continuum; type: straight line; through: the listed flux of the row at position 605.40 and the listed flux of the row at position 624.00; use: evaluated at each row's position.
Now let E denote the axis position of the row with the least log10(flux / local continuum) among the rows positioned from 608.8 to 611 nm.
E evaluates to 610.20 nm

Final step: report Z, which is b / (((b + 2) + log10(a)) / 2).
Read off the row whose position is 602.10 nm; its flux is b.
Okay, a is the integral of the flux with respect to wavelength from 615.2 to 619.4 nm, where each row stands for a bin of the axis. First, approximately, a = 34.7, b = 8.674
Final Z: 1.42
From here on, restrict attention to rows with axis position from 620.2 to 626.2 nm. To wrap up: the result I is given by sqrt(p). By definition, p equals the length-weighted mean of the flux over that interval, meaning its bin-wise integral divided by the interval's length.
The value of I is 2.84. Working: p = 8.08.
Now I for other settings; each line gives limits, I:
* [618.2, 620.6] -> 2.89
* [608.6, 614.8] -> 2.96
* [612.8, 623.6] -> 2.88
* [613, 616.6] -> 2.91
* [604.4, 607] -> 2.99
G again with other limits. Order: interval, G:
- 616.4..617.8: 617.70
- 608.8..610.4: 609.90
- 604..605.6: 604.80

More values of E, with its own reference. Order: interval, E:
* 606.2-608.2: 606.60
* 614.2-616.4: 615.30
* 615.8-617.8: 616.80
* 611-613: 611.70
